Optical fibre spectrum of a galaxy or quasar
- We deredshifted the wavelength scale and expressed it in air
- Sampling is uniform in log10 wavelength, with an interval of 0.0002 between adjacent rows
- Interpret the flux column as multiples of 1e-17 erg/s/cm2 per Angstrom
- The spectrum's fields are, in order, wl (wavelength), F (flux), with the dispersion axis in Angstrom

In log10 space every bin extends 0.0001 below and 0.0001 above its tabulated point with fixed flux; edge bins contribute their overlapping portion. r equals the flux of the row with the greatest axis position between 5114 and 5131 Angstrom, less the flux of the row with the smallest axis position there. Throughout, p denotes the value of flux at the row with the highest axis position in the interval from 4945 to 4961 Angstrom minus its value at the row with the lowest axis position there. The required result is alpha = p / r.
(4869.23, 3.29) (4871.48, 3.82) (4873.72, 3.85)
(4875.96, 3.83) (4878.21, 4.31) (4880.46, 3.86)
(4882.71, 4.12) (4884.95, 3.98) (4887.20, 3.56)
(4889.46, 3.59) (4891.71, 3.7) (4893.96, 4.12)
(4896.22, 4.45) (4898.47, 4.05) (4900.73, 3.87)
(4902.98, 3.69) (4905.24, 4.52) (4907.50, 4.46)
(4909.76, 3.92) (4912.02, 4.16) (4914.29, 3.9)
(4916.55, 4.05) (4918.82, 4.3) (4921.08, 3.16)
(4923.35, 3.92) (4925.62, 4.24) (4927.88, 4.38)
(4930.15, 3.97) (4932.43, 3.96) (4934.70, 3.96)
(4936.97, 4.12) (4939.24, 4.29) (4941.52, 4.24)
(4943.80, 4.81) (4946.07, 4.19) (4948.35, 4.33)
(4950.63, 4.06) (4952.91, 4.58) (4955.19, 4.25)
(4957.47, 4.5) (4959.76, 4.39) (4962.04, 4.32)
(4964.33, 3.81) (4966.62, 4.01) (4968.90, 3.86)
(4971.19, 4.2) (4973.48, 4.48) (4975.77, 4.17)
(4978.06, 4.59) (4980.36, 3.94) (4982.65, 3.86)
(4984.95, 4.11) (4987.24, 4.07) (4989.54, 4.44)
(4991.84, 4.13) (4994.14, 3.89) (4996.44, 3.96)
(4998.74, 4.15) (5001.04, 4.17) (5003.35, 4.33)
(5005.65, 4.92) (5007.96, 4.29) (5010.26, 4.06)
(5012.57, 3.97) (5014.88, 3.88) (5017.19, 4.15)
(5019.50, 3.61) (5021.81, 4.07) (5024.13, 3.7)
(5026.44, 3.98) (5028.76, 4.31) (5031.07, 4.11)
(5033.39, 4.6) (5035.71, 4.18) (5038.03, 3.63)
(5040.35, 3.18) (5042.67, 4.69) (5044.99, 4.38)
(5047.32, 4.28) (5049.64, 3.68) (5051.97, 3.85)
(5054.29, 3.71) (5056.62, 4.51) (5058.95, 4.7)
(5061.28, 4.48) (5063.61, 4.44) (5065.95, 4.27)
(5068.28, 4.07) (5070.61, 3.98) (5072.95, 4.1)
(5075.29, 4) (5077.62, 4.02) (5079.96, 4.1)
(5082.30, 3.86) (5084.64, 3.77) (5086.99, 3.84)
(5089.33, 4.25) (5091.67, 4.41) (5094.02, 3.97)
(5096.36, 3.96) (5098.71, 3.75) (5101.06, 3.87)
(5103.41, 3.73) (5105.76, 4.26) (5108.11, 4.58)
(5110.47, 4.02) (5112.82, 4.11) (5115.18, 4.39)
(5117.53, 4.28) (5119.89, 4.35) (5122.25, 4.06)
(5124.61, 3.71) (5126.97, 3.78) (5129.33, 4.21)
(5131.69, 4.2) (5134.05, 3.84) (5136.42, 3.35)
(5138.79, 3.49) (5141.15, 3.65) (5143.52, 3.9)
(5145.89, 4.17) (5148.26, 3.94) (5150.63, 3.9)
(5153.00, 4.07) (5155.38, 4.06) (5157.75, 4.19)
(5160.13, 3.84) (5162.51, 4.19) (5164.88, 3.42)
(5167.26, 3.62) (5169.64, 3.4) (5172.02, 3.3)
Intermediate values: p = 0.2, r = -0.2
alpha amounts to -1.1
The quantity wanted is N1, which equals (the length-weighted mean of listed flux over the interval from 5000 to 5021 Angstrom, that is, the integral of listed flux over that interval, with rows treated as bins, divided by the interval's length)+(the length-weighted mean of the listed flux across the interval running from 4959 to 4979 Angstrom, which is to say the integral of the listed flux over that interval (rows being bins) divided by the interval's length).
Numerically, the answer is 8.35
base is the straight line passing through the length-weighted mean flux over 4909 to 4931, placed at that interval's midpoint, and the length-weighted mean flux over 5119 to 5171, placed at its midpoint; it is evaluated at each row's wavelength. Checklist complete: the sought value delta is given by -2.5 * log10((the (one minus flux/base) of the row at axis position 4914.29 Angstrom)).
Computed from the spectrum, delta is 4.0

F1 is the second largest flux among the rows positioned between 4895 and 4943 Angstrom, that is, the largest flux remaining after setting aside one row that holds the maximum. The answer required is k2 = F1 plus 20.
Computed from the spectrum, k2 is 24.46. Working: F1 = 4.46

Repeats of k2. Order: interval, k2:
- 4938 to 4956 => 24.58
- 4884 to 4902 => 24.12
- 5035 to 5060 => 24.69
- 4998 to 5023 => 24.33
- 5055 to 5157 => 24.58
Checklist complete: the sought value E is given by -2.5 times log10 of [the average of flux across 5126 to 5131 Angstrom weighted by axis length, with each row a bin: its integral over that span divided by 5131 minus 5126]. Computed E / -1.51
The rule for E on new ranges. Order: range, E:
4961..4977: -1.54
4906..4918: -1.54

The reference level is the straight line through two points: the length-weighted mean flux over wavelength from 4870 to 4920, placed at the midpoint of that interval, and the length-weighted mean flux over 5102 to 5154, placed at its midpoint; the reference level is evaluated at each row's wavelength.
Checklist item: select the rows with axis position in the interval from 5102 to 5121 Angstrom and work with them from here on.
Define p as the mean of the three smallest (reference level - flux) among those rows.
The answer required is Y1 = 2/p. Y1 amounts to -4.5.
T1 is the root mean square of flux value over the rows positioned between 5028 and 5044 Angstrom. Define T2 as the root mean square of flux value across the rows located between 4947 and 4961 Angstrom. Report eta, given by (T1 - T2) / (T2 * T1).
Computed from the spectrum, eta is -0.013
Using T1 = 4.13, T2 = 4.35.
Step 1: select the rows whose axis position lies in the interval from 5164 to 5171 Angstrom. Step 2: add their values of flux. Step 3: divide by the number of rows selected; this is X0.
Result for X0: 3.48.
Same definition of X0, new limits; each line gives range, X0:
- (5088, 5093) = 4.33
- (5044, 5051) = 4.11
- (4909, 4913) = 4.04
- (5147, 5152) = 3.92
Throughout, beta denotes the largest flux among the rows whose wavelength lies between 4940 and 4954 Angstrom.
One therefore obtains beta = 4.81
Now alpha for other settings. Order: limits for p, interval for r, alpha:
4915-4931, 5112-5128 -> 0.2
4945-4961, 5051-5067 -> 0.5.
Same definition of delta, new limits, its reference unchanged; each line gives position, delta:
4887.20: 2.4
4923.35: 4.2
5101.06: 5.3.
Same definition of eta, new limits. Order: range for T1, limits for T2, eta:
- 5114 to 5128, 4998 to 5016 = -0.007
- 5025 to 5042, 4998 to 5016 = -0.012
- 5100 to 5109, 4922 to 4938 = 0.002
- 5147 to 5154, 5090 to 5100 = -0.004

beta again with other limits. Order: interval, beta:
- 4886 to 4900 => 4.45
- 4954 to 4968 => 4.5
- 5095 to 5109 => 4.58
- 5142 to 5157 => 4.17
